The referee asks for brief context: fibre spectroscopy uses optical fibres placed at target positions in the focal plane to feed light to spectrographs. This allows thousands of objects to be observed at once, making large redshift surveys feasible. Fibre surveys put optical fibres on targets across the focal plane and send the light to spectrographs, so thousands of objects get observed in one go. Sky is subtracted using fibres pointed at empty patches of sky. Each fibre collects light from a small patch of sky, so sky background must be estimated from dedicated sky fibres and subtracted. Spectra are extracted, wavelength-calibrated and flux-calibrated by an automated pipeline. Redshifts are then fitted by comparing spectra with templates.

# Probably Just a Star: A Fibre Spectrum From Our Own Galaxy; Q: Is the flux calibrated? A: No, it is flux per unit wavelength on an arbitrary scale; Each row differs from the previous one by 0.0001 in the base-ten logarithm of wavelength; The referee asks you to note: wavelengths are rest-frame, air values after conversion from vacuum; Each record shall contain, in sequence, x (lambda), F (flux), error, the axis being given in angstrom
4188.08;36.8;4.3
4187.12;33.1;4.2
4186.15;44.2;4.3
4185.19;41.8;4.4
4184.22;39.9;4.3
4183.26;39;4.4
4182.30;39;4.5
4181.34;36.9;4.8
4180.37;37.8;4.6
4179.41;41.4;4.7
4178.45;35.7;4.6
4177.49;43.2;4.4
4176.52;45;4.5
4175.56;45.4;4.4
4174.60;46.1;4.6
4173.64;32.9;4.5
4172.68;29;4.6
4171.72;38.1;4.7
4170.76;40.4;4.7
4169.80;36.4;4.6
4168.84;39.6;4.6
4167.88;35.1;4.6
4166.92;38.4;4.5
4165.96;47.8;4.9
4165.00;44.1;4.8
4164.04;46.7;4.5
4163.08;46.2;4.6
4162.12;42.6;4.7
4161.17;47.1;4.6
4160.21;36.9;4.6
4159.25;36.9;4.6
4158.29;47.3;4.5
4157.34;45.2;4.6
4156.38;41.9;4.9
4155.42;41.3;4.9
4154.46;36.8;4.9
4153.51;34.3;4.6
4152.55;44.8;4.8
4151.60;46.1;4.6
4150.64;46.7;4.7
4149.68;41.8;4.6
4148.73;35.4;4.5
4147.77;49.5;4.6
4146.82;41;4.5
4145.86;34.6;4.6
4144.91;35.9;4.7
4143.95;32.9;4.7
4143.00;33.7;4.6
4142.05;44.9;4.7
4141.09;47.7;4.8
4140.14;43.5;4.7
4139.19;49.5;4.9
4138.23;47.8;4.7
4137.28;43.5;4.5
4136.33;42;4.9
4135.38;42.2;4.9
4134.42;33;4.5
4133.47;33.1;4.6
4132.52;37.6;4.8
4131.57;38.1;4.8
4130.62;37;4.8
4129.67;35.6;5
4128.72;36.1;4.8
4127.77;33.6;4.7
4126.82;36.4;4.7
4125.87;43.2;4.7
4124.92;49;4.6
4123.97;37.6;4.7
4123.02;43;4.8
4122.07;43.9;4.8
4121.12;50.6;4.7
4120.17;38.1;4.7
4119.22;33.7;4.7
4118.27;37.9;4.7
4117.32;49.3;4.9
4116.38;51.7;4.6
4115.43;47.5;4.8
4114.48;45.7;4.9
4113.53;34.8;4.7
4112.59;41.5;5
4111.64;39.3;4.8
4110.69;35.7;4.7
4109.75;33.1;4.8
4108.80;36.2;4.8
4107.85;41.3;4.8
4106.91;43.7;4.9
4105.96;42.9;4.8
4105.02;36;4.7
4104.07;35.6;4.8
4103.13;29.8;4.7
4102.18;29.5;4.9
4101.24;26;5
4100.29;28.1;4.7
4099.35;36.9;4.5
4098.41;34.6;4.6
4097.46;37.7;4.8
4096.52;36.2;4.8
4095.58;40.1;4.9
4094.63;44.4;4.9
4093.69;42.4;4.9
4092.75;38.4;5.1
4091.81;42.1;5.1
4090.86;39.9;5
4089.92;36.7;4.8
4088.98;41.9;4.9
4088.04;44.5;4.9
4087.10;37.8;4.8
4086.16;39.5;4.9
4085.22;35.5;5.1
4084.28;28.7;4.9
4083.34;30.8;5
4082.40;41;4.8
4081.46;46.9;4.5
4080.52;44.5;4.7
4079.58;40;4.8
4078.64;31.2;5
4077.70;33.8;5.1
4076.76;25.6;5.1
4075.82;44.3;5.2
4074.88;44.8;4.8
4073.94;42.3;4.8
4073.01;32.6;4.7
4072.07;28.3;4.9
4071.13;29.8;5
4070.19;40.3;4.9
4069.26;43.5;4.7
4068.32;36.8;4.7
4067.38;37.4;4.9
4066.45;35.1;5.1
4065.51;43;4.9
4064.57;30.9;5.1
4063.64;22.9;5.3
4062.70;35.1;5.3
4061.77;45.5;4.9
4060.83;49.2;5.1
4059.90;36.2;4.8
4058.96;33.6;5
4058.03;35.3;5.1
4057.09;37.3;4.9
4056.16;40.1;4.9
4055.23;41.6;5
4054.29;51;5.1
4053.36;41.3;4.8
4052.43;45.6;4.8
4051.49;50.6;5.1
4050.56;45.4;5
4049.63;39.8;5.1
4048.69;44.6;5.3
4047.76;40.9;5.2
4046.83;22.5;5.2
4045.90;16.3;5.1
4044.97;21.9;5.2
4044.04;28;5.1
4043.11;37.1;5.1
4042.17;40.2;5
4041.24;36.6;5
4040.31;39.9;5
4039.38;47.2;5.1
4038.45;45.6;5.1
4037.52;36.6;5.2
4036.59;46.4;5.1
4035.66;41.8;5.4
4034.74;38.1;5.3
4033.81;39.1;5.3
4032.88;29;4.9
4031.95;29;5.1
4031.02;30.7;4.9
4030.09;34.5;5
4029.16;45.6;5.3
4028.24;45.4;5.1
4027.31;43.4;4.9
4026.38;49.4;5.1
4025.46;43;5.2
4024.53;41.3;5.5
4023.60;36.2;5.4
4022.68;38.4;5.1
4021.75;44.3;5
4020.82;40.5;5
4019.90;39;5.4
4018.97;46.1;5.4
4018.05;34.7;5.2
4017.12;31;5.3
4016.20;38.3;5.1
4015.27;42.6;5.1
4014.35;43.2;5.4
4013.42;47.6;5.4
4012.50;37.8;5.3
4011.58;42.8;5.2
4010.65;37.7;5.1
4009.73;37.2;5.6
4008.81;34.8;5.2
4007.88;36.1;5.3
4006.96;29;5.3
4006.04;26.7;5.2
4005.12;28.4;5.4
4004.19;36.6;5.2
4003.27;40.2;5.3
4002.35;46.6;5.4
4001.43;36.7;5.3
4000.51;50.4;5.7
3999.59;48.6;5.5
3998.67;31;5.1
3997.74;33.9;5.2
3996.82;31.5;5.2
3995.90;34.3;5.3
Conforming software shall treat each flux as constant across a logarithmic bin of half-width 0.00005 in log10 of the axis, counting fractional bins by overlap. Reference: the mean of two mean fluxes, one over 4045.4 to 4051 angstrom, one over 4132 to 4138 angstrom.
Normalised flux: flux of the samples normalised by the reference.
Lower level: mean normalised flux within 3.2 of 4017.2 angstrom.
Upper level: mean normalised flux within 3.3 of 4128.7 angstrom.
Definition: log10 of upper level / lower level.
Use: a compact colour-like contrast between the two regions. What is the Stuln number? -0.02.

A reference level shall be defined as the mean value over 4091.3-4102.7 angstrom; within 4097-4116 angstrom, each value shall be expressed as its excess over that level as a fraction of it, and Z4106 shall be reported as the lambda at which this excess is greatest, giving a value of 4115.43 angstrom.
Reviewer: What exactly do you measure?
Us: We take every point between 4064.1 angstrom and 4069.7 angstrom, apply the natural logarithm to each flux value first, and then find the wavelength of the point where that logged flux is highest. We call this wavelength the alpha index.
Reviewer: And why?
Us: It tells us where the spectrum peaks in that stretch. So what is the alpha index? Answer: 4069.26 angstrom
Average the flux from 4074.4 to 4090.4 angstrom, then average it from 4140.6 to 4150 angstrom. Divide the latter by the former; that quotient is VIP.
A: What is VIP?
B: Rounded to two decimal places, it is 1.04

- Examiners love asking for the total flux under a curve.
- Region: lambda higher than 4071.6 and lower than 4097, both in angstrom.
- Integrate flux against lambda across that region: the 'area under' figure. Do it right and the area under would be 973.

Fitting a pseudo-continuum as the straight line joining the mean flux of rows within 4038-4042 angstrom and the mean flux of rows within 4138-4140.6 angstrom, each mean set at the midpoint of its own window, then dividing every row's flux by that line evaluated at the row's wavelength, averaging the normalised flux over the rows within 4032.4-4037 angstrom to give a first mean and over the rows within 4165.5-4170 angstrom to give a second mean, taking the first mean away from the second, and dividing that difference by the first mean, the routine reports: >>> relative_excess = -0.11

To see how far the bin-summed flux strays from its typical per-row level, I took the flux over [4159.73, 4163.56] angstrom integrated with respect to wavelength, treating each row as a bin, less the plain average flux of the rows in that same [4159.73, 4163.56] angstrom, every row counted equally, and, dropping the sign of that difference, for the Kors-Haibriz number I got 122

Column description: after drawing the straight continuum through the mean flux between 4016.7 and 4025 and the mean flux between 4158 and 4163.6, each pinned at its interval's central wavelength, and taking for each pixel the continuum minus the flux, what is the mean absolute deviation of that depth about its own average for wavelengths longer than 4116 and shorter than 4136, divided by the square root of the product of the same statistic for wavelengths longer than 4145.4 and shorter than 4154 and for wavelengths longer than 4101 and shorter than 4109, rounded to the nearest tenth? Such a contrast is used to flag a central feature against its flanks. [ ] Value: 1.1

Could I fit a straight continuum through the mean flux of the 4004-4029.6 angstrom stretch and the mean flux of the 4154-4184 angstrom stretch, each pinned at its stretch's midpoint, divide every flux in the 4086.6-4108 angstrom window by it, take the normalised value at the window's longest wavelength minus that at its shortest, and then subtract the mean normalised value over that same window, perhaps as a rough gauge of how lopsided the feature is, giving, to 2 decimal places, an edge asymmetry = -0.86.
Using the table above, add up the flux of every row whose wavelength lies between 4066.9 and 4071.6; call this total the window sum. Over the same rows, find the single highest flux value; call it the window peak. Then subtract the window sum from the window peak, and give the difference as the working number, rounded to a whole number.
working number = -144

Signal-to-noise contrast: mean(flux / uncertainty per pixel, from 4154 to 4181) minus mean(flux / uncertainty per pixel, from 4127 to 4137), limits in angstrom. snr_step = 1.1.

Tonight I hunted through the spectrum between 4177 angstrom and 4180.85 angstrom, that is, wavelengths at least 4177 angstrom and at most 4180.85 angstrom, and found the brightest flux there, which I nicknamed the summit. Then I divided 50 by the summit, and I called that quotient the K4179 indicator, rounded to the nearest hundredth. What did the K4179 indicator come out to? 1.16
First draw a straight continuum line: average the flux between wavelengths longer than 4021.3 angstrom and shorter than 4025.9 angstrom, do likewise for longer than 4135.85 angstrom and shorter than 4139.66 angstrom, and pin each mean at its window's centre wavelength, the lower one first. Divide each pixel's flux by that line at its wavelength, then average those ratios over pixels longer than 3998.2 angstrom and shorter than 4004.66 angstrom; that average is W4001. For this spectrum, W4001 1.05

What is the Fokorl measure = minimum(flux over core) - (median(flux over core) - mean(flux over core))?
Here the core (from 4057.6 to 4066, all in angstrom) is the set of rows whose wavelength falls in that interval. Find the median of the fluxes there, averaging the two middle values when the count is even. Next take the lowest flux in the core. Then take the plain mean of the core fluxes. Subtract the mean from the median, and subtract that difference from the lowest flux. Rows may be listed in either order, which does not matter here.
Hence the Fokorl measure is 24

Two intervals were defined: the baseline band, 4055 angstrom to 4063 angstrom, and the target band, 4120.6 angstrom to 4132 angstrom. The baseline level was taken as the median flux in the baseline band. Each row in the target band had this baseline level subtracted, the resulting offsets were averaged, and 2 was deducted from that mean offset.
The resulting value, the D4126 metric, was 1.04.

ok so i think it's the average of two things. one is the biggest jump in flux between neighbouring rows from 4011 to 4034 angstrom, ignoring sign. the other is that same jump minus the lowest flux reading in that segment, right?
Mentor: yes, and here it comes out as -3.1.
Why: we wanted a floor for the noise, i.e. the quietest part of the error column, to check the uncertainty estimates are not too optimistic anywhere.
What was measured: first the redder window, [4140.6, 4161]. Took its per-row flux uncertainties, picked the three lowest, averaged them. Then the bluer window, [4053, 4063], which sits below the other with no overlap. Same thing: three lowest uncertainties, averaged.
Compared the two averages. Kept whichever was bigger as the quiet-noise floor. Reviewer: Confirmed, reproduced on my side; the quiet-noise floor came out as 4.83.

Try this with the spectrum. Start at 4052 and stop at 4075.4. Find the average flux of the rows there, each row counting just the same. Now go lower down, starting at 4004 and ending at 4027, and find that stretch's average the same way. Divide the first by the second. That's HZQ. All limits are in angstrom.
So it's 1.00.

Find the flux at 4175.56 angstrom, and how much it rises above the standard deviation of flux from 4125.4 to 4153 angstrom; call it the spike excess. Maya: 40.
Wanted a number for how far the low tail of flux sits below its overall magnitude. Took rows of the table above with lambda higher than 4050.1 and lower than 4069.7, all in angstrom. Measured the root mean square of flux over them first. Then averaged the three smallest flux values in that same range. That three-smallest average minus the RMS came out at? -11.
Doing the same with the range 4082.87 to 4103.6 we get -9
